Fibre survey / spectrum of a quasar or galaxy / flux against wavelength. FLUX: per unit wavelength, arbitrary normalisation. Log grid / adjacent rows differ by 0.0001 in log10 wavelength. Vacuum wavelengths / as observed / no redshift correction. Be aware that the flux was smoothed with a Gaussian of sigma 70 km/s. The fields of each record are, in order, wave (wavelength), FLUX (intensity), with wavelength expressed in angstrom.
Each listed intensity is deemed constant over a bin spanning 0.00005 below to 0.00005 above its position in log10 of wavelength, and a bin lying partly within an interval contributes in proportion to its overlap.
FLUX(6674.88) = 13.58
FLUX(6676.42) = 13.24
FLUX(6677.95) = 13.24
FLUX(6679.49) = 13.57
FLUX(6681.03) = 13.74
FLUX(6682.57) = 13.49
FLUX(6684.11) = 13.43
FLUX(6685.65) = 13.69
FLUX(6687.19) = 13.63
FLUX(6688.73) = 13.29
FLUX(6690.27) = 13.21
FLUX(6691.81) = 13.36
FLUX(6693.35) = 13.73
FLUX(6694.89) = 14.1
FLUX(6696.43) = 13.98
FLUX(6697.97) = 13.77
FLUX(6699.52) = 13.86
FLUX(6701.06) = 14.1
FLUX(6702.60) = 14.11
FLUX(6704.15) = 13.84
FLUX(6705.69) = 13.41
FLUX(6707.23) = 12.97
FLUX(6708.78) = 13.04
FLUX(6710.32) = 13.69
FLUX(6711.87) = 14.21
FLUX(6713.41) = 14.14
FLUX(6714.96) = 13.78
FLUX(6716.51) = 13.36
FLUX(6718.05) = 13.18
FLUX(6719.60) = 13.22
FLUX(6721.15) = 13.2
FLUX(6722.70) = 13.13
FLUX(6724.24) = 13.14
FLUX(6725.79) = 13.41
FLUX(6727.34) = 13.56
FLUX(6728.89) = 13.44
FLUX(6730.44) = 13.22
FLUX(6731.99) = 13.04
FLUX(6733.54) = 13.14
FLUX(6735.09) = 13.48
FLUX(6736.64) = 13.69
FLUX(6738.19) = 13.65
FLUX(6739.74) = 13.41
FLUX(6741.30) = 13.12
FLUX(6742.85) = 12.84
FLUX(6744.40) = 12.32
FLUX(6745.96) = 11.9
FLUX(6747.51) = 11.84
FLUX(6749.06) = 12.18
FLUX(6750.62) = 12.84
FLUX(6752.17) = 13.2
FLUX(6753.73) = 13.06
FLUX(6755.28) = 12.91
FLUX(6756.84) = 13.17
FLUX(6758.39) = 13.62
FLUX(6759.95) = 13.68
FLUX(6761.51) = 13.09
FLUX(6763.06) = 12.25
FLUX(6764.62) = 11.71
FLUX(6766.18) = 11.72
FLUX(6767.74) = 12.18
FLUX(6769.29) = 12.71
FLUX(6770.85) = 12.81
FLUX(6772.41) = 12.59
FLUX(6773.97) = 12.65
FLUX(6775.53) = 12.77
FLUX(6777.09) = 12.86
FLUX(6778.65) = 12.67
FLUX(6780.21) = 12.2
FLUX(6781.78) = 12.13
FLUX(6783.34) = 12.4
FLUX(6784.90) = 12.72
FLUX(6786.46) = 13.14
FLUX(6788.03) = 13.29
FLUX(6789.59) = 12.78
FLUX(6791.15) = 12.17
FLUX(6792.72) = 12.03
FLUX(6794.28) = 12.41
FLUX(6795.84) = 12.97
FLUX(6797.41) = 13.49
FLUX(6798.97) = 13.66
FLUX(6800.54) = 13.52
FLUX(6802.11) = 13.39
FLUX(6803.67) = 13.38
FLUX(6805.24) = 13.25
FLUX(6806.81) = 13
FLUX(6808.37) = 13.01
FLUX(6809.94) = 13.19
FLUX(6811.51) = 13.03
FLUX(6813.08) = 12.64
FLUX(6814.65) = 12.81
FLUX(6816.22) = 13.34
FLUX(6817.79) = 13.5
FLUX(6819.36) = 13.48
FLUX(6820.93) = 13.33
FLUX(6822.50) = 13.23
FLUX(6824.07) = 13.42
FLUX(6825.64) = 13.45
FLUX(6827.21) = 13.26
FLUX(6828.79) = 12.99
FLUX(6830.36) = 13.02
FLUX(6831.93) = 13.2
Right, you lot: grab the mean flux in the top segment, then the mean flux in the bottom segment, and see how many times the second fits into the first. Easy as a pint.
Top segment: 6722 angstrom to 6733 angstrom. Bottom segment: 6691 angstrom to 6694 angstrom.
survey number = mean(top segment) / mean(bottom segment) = 0.98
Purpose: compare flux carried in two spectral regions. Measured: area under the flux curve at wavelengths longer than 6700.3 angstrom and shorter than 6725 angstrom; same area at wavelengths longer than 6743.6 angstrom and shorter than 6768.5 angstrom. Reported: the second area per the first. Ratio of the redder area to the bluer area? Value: 0.94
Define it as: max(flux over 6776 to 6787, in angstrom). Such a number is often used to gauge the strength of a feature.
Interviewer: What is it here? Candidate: 13.14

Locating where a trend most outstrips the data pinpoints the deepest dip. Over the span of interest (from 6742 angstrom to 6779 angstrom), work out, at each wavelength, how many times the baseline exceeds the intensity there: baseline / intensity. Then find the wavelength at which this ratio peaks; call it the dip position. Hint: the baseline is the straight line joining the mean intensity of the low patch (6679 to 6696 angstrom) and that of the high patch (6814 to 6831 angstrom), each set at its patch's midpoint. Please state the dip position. 6764.62 angstrom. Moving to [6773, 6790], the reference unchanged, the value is 6781.78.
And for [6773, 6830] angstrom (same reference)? 6792.72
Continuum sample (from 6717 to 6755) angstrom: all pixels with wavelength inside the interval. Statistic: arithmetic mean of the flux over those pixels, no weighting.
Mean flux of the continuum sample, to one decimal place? 13.1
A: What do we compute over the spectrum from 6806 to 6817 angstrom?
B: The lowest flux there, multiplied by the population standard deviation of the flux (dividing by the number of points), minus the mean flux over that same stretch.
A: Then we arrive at -10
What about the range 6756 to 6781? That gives -6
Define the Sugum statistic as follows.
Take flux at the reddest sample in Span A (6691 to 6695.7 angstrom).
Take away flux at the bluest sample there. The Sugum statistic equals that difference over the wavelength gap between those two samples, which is 0.24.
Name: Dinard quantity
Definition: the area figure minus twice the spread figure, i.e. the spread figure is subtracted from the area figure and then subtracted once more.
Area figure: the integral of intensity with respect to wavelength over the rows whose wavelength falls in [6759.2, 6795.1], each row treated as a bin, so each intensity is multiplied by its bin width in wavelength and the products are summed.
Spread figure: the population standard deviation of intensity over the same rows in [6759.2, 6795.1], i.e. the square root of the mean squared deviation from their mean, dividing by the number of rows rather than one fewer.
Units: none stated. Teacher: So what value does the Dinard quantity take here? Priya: 450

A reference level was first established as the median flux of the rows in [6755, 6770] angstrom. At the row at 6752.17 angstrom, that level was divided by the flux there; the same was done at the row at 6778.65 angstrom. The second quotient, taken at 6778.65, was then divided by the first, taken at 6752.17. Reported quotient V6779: 1.04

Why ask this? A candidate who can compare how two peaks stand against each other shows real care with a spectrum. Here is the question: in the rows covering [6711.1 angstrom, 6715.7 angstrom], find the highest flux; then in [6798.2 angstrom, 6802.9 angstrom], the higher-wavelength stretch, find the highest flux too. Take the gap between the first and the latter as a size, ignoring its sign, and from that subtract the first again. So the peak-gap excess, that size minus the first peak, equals -13.7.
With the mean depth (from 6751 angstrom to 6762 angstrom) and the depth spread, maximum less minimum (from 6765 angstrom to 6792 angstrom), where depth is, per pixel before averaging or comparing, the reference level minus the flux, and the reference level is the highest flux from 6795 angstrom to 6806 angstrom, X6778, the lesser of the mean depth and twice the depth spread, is 0.4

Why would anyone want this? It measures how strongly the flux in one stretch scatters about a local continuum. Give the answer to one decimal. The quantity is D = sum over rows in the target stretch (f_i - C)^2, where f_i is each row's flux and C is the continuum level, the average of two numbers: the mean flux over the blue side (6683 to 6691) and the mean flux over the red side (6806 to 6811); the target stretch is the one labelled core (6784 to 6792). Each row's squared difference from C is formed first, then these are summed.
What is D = 1.7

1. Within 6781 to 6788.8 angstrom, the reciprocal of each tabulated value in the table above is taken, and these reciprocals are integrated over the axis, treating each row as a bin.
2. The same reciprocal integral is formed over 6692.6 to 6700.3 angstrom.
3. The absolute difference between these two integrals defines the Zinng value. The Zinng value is 0.06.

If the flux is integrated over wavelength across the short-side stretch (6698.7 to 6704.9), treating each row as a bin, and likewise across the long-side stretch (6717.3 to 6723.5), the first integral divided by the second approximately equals 1.06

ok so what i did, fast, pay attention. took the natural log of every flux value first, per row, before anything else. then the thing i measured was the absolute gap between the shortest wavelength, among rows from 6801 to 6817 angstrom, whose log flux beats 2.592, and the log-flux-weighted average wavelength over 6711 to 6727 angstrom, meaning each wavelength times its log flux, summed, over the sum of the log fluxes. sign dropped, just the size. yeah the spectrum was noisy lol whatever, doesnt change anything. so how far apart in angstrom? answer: 83.3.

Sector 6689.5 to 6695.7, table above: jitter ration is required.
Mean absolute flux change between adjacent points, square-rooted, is 0.54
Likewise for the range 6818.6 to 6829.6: 0.39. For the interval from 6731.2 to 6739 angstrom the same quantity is 0.42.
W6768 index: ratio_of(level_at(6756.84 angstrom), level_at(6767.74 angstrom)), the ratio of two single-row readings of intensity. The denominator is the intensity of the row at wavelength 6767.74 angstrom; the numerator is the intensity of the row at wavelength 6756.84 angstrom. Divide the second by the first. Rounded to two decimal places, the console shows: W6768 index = 1.08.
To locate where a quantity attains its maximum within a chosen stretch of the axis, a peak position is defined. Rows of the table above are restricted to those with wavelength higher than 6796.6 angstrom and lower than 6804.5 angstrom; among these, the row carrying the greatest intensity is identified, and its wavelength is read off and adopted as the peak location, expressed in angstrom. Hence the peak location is 6798.97 angstrom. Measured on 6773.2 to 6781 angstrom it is 6777.09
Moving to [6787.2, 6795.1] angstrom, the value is 6788.03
